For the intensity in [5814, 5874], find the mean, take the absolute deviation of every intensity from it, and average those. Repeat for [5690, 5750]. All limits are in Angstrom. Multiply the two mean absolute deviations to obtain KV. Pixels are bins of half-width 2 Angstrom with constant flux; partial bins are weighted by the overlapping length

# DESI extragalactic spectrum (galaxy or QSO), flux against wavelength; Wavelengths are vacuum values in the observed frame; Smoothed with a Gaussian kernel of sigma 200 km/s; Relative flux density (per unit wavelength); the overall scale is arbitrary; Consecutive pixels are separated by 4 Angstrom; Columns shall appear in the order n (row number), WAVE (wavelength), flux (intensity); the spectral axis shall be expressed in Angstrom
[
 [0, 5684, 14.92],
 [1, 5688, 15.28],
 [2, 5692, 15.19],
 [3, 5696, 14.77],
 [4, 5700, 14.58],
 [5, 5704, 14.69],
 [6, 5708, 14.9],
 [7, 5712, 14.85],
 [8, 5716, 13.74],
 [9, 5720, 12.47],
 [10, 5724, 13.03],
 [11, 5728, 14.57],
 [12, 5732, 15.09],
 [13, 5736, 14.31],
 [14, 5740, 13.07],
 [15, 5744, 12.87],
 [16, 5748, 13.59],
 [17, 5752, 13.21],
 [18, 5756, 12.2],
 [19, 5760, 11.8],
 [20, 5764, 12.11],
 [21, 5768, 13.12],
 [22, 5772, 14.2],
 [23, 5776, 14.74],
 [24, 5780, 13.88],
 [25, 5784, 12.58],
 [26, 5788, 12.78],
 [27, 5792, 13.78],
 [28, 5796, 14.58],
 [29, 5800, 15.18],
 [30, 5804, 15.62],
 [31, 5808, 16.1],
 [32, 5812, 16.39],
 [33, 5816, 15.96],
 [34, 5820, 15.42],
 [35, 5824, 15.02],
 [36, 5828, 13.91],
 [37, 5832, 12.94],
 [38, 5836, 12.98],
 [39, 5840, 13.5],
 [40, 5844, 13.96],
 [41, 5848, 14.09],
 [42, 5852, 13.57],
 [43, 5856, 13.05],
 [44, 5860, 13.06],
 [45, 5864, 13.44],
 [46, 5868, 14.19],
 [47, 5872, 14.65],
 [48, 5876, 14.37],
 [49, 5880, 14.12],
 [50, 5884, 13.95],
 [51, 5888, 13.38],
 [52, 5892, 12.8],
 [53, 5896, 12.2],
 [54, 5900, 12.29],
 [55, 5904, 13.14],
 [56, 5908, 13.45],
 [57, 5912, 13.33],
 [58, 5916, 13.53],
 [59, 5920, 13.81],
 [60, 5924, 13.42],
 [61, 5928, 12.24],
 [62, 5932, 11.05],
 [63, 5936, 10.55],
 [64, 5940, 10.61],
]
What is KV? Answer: 0.57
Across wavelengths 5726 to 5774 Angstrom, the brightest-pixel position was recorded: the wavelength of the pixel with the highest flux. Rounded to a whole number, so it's 5732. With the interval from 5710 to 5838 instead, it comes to 5812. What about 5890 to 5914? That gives 5908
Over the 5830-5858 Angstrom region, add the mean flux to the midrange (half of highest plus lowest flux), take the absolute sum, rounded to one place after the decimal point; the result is 27.0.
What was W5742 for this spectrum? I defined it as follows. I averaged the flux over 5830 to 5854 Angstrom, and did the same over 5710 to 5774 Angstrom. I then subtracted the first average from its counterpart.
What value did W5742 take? -0.12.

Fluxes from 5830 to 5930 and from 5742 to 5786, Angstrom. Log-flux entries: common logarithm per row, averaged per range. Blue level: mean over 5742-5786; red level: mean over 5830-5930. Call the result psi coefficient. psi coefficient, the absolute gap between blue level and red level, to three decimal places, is 0.010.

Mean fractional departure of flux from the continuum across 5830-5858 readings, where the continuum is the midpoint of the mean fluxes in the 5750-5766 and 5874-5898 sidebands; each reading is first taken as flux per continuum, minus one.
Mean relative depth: 0.042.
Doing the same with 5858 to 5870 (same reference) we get 0.051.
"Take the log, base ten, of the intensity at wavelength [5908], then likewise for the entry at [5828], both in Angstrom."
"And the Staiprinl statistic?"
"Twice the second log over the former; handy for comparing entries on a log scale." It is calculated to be 2.03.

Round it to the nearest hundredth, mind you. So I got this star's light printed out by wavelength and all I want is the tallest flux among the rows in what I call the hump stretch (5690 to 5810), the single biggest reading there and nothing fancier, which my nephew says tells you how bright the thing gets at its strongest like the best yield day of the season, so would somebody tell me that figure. 16.10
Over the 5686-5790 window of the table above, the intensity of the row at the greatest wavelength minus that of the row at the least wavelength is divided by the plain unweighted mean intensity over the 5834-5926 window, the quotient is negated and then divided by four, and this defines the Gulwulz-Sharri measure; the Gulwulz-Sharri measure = 0.046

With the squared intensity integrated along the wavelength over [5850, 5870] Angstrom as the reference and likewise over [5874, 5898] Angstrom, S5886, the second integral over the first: 1.2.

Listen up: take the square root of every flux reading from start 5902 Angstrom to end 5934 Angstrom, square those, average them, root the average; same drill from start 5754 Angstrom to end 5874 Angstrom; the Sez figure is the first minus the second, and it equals -0.13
